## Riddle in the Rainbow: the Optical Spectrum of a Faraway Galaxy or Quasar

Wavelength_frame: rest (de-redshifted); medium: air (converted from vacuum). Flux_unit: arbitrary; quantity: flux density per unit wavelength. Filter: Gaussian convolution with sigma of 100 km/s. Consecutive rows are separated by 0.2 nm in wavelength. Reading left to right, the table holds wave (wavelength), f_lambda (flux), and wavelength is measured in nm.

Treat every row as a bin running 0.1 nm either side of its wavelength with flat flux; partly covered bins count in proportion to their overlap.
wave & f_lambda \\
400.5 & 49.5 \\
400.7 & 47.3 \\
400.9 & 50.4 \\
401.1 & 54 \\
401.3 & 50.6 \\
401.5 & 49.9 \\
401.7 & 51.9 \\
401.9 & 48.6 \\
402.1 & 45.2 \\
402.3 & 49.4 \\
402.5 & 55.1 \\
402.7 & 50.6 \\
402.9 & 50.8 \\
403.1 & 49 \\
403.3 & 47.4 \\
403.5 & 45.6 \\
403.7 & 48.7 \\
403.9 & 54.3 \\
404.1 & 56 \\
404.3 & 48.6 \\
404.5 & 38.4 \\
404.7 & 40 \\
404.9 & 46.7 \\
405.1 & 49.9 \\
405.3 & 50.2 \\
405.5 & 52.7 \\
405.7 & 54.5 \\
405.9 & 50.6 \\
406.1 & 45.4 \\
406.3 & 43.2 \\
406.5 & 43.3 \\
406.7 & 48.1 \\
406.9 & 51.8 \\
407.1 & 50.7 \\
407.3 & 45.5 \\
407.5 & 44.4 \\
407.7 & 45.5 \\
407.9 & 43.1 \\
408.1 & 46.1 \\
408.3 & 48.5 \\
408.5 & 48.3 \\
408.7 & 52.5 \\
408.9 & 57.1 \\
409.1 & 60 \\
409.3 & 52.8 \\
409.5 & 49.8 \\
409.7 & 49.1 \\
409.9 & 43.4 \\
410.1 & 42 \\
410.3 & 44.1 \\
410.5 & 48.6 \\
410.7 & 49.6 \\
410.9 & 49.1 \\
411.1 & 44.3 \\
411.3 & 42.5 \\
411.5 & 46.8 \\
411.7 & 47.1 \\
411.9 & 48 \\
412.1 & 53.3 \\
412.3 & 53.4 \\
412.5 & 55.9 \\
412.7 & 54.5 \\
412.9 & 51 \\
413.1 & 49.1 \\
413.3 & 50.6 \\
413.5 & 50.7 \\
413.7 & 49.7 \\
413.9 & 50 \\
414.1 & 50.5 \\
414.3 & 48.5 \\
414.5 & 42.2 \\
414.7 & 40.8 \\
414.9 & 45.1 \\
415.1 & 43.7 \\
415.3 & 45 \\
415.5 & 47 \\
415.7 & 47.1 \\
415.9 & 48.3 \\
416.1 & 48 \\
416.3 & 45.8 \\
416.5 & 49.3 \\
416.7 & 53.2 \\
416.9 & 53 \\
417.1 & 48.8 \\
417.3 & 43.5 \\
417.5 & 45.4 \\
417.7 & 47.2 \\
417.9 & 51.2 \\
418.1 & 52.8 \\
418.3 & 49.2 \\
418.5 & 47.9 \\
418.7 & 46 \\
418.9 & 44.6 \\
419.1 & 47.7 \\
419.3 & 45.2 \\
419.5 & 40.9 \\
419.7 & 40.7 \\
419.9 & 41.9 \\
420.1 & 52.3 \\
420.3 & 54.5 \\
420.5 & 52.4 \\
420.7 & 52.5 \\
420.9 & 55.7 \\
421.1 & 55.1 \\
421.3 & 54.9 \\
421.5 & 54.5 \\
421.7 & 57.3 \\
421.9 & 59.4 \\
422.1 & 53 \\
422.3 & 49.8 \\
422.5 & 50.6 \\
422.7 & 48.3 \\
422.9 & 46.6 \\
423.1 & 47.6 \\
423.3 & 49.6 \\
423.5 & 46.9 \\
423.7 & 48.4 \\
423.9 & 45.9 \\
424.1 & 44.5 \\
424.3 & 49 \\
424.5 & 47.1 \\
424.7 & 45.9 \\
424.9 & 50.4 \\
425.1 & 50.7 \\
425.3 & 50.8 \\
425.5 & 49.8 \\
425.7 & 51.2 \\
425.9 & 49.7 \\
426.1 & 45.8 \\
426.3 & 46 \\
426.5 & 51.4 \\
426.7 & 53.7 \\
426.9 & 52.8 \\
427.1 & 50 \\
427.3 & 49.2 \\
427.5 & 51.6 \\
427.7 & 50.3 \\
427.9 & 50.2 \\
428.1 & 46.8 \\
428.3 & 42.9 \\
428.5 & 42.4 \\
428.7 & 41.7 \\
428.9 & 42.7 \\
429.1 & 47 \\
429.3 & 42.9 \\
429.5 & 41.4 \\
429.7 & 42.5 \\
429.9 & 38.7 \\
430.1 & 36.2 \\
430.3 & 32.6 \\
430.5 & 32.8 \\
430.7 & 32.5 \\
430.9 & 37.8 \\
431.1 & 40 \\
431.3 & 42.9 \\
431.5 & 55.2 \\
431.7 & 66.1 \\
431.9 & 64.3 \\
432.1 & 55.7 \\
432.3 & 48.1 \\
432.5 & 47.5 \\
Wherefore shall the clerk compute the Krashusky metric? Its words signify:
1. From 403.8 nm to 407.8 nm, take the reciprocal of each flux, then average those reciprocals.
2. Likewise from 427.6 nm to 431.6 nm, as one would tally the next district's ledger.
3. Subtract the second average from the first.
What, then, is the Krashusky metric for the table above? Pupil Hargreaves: -0.0033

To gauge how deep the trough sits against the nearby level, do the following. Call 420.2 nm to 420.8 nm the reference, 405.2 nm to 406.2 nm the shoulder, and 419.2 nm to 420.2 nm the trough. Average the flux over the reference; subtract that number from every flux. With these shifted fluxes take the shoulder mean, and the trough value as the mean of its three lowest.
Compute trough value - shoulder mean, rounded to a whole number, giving -10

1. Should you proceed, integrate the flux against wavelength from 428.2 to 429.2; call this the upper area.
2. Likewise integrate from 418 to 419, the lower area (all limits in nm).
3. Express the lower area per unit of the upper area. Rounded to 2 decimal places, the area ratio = 1.11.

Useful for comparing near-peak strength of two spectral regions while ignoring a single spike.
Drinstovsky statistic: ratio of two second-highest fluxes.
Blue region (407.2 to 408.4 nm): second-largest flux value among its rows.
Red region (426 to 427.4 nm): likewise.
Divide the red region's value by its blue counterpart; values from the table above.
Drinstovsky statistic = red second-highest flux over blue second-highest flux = 1.15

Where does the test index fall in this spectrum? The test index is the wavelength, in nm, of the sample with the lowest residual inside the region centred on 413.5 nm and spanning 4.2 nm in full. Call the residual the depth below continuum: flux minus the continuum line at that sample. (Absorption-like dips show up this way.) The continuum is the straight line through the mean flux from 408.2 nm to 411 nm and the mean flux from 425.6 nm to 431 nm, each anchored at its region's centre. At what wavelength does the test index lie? 414.7 nm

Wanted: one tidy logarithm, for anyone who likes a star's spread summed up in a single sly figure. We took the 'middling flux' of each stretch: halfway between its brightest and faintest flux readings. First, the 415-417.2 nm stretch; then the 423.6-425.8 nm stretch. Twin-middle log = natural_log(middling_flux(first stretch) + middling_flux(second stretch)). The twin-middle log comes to 4.567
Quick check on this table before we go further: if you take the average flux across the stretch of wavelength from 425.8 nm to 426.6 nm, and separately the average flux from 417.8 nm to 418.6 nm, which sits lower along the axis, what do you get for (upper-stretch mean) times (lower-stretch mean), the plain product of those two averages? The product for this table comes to 2425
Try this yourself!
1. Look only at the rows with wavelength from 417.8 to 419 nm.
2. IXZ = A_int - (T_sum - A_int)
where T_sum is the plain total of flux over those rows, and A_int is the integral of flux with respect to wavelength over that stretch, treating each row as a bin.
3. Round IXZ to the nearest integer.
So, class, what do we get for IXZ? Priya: -175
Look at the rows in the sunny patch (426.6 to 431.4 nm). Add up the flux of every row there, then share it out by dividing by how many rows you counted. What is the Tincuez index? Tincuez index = 43.4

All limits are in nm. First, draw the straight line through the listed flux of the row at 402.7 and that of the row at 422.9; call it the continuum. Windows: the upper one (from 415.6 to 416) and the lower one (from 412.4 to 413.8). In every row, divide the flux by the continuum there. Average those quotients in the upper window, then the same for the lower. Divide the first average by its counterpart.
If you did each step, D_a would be 0.93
